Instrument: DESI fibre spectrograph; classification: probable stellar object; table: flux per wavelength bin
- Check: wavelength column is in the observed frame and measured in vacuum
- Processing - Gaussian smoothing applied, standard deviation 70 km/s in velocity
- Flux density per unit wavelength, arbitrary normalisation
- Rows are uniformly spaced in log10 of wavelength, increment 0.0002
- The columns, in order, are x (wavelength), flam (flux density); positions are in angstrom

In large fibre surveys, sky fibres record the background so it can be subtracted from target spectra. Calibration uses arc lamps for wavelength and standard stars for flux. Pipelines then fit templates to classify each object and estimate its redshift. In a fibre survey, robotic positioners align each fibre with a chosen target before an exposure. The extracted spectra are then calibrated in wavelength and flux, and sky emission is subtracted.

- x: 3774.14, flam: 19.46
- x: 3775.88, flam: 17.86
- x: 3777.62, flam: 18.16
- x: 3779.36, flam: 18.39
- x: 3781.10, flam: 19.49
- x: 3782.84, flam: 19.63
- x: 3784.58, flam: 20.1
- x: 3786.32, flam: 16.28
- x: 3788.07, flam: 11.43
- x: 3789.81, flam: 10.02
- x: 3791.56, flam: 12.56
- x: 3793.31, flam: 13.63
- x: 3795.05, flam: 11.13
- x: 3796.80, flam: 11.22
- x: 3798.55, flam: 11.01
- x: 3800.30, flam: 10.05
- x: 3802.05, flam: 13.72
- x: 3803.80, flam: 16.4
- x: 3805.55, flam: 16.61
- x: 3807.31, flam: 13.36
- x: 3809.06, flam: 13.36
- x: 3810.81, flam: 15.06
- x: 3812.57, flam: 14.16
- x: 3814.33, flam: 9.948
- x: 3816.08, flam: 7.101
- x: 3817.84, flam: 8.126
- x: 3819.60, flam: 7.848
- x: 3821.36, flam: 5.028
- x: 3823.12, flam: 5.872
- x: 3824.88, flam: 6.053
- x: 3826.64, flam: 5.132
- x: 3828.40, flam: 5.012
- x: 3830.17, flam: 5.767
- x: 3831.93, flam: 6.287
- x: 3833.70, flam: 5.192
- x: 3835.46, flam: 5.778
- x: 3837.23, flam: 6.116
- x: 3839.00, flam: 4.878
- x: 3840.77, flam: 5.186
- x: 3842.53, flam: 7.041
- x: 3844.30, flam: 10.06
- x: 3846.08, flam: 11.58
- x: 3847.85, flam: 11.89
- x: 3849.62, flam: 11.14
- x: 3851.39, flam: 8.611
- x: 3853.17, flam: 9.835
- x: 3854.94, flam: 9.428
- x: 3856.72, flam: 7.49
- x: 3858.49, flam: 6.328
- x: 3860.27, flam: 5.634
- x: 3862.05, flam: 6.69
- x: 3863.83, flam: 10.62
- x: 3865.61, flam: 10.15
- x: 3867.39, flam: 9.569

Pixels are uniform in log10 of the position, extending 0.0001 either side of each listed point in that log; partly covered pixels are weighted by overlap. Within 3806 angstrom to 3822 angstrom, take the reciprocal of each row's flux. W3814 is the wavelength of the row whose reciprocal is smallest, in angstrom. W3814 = 3810.81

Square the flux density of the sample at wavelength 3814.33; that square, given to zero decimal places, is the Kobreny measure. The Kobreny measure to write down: 99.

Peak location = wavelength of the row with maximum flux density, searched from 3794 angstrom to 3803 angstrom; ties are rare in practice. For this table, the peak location 3802.05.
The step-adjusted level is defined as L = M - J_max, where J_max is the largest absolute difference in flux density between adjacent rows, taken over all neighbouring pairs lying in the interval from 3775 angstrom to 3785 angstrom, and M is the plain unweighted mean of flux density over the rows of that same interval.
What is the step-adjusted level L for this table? 17.8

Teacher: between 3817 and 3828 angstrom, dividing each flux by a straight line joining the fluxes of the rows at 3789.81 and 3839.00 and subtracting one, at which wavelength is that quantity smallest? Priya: 3821.36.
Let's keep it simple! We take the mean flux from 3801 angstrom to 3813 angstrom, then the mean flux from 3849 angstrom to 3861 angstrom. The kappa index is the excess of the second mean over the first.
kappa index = -6.3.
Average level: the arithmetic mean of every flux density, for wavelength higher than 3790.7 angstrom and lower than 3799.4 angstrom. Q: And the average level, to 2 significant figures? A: 12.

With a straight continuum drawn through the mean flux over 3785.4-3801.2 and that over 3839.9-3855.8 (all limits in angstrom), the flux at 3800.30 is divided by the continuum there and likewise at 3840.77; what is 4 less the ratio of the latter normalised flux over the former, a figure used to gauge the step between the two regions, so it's 3.4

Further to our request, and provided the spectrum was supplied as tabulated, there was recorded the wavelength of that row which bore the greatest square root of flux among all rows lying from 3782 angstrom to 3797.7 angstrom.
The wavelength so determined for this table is 3784.58 angstrom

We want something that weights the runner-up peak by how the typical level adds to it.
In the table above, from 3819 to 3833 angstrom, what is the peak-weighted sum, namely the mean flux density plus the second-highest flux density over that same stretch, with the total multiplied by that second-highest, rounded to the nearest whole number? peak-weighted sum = 76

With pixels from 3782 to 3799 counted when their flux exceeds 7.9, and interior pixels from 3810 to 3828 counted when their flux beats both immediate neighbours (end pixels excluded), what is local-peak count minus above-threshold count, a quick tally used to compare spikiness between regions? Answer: -8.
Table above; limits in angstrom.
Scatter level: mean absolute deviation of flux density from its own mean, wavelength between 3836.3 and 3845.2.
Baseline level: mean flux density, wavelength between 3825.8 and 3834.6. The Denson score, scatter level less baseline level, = -4.0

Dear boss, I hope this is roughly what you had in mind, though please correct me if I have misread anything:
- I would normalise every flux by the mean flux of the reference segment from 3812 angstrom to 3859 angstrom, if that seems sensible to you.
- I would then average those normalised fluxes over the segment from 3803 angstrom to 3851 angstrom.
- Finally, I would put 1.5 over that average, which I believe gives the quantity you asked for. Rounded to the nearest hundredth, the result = 1.29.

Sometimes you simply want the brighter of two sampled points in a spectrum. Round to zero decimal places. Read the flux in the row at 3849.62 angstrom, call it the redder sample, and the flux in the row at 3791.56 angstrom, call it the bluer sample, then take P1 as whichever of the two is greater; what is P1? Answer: 13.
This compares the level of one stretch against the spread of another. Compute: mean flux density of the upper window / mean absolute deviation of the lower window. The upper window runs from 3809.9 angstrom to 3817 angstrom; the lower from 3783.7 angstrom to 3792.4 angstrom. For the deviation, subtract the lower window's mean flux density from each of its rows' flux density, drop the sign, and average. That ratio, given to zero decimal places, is 4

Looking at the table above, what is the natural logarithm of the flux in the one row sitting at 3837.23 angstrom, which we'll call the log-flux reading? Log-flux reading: 1.8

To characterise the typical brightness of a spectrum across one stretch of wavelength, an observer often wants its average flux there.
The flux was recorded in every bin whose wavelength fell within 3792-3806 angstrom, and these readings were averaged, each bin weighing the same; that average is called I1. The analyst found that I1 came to 13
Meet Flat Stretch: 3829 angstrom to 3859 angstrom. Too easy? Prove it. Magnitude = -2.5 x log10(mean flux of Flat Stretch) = -2.2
